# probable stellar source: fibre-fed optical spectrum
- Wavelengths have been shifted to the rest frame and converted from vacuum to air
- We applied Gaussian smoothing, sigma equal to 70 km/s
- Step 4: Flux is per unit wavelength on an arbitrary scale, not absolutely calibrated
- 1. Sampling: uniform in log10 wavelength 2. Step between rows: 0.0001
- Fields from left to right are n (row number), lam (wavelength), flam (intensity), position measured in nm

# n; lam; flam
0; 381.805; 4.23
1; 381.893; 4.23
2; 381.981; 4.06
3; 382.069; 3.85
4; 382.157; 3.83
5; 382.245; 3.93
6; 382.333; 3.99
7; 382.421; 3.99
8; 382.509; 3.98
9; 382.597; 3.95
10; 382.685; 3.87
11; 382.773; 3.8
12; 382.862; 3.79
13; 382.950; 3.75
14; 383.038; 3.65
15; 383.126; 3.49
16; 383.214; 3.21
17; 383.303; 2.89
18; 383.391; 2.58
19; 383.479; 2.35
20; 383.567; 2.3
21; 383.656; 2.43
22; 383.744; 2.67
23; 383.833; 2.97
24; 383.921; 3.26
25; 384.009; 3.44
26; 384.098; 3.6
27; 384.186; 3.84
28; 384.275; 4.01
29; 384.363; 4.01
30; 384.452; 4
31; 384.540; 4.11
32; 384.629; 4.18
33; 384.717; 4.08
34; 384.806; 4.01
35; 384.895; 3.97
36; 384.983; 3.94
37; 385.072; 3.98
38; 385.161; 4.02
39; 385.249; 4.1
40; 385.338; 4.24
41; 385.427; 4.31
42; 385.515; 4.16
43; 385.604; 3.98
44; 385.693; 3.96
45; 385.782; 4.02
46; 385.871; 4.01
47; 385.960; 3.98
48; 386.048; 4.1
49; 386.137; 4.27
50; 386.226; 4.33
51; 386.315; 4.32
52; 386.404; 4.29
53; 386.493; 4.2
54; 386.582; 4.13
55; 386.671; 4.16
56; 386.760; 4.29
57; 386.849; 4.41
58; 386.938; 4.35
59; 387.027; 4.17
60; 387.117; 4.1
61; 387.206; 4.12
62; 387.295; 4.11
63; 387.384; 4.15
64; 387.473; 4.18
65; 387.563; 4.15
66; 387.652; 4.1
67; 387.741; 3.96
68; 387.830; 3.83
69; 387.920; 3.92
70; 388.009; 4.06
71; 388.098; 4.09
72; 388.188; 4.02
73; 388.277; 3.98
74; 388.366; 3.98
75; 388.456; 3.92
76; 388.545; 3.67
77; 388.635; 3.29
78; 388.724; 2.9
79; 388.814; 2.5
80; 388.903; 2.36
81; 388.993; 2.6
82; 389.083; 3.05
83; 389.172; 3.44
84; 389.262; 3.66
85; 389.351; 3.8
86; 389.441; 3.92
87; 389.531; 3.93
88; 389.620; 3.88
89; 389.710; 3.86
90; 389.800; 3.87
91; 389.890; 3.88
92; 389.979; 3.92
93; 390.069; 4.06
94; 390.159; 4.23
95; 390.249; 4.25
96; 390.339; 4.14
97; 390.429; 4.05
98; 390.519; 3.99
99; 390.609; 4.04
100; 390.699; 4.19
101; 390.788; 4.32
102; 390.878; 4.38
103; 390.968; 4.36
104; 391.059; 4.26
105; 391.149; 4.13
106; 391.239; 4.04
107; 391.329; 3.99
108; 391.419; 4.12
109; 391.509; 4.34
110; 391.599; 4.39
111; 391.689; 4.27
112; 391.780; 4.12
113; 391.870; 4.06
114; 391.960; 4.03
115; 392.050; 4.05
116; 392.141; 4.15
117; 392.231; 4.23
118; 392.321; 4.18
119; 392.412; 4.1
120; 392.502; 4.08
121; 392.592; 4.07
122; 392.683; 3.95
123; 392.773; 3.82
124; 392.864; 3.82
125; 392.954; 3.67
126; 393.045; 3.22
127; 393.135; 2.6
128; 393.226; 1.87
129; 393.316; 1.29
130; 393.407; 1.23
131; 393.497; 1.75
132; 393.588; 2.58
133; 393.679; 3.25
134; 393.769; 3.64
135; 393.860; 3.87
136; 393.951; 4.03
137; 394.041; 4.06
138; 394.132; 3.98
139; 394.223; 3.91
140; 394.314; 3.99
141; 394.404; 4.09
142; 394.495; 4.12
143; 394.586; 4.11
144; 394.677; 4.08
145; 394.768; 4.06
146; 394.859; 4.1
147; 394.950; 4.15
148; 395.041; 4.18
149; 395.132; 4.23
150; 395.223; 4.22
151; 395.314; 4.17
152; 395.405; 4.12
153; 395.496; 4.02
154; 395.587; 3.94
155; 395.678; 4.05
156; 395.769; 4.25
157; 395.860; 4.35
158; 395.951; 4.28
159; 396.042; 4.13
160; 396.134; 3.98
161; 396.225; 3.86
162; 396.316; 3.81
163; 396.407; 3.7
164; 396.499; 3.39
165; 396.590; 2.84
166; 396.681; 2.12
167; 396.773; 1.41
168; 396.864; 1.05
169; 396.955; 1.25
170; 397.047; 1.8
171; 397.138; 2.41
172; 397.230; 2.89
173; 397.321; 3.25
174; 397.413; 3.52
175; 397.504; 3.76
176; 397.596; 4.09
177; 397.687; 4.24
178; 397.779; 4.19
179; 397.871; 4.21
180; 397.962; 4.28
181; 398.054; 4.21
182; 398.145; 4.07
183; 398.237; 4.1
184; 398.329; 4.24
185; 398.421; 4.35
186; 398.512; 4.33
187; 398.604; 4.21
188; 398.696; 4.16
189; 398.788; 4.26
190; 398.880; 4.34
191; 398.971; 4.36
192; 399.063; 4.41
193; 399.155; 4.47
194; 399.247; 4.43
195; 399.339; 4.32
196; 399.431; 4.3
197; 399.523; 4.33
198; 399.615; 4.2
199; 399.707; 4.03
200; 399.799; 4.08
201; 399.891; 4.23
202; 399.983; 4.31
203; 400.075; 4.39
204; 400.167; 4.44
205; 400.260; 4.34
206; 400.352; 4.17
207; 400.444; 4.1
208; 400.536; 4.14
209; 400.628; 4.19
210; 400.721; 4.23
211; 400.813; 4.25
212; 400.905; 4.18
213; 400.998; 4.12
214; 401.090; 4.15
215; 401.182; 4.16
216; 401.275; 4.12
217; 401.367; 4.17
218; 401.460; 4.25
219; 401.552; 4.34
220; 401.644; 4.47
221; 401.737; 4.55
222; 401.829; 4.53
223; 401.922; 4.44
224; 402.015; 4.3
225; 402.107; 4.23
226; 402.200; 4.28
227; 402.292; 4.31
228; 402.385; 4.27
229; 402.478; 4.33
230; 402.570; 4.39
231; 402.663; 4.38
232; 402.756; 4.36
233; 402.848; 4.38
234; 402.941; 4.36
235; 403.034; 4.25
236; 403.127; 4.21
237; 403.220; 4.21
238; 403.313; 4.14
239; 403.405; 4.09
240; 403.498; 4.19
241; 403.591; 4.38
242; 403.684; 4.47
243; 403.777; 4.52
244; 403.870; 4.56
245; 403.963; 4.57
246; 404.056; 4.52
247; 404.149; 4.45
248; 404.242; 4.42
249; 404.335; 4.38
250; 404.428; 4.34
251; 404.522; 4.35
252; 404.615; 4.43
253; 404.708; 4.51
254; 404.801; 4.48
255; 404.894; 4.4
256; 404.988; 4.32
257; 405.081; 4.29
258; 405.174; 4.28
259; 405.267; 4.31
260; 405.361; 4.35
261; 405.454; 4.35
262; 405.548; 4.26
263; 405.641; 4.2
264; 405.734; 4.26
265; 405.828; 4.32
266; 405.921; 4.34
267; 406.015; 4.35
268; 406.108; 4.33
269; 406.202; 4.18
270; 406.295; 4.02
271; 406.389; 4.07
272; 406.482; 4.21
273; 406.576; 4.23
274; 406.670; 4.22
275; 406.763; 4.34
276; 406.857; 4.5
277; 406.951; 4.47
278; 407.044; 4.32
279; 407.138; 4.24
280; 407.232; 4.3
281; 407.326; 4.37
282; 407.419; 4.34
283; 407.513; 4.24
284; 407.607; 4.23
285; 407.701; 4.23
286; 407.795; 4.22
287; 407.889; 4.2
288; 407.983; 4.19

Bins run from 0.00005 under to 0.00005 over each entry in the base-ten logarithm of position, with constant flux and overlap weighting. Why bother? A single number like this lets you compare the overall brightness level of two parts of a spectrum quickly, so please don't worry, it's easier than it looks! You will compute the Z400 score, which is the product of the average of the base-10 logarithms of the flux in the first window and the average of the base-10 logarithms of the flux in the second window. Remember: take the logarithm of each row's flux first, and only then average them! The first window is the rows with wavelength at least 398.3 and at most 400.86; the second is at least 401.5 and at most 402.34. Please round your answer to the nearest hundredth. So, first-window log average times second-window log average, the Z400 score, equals 0.40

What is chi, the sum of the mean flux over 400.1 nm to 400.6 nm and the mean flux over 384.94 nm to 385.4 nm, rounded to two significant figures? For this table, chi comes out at 8.3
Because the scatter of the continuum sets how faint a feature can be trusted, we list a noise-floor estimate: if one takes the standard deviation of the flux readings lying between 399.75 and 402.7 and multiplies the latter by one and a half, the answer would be 0.19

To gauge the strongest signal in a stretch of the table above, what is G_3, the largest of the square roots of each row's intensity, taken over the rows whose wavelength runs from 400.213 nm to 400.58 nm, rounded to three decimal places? 2.083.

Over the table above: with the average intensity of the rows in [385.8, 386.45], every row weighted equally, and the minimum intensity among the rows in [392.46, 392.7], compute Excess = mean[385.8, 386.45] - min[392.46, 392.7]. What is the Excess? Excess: 0.2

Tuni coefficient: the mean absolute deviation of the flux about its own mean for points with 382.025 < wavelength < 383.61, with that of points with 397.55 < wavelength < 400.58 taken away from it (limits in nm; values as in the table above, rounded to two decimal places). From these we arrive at 0.37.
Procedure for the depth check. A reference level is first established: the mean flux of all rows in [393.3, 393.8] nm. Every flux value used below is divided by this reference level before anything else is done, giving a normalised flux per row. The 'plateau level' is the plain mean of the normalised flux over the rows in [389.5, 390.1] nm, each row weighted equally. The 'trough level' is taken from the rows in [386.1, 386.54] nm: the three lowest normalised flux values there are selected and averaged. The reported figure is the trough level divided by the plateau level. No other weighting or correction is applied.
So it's 1.087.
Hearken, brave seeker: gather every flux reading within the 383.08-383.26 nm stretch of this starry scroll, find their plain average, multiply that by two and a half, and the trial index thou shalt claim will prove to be 8.4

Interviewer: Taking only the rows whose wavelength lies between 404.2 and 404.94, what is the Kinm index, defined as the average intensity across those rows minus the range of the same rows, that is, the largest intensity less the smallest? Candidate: 4.2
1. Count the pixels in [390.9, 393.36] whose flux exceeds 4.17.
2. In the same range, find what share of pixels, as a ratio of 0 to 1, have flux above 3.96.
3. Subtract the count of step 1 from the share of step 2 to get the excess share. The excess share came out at -6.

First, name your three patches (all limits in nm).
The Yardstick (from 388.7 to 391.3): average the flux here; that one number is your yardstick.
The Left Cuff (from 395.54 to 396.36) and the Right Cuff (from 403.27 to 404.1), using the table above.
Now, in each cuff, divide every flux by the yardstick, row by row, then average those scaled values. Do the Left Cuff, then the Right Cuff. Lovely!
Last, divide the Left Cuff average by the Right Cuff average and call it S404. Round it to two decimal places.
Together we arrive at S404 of 0.93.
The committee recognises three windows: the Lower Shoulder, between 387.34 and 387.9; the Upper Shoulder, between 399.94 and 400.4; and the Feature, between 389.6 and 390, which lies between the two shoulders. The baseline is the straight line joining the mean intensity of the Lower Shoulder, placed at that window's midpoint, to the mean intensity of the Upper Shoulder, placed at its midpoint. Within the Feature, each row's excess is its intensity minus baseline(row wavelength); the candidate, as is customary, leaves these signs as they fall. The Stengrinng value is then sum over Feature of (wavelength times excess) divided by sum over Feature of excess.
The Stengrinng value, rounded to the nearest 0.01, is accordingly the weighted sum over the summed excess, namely 389.79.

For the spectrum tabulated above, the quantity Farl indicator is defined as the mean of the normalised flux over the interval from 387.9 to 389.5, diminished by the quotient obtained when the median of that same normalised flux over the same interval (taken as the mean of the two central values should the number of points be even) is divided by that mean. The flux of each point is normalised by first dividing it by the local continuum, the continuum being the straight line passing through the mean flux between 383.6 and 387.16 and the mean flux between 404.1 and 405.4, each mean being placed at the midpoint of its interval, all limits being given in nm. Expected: -0.19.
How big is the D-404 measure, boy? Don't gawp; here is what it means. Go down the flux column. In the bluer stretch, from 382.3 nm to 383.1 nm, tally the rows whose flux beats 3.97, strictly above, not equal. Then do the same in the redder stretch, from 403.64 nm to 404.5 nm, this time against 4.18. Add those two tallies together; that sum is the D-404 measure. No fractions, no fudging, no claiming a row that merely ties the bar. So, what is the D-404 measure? 12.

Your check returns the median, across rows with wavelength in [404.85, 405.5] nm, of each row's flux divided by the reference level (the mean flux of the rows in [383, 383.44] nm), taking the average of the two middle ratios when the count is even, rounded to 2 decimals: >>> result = 1.37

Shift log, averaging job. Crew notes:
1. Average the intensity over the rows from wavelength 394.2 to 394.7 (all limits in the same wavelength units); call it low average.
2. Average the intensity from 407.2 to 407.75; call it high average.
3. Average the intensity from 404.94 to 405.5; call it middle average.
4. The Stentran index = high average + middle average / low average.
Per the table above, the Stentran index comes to 5.35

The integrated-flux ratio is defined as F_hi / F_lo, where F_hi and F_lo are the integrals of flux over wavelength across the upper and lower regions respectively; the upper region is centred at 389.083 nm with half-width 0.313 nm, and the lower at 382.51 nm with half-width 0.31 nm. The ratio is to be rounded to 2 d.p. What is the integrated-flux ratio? 0.79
